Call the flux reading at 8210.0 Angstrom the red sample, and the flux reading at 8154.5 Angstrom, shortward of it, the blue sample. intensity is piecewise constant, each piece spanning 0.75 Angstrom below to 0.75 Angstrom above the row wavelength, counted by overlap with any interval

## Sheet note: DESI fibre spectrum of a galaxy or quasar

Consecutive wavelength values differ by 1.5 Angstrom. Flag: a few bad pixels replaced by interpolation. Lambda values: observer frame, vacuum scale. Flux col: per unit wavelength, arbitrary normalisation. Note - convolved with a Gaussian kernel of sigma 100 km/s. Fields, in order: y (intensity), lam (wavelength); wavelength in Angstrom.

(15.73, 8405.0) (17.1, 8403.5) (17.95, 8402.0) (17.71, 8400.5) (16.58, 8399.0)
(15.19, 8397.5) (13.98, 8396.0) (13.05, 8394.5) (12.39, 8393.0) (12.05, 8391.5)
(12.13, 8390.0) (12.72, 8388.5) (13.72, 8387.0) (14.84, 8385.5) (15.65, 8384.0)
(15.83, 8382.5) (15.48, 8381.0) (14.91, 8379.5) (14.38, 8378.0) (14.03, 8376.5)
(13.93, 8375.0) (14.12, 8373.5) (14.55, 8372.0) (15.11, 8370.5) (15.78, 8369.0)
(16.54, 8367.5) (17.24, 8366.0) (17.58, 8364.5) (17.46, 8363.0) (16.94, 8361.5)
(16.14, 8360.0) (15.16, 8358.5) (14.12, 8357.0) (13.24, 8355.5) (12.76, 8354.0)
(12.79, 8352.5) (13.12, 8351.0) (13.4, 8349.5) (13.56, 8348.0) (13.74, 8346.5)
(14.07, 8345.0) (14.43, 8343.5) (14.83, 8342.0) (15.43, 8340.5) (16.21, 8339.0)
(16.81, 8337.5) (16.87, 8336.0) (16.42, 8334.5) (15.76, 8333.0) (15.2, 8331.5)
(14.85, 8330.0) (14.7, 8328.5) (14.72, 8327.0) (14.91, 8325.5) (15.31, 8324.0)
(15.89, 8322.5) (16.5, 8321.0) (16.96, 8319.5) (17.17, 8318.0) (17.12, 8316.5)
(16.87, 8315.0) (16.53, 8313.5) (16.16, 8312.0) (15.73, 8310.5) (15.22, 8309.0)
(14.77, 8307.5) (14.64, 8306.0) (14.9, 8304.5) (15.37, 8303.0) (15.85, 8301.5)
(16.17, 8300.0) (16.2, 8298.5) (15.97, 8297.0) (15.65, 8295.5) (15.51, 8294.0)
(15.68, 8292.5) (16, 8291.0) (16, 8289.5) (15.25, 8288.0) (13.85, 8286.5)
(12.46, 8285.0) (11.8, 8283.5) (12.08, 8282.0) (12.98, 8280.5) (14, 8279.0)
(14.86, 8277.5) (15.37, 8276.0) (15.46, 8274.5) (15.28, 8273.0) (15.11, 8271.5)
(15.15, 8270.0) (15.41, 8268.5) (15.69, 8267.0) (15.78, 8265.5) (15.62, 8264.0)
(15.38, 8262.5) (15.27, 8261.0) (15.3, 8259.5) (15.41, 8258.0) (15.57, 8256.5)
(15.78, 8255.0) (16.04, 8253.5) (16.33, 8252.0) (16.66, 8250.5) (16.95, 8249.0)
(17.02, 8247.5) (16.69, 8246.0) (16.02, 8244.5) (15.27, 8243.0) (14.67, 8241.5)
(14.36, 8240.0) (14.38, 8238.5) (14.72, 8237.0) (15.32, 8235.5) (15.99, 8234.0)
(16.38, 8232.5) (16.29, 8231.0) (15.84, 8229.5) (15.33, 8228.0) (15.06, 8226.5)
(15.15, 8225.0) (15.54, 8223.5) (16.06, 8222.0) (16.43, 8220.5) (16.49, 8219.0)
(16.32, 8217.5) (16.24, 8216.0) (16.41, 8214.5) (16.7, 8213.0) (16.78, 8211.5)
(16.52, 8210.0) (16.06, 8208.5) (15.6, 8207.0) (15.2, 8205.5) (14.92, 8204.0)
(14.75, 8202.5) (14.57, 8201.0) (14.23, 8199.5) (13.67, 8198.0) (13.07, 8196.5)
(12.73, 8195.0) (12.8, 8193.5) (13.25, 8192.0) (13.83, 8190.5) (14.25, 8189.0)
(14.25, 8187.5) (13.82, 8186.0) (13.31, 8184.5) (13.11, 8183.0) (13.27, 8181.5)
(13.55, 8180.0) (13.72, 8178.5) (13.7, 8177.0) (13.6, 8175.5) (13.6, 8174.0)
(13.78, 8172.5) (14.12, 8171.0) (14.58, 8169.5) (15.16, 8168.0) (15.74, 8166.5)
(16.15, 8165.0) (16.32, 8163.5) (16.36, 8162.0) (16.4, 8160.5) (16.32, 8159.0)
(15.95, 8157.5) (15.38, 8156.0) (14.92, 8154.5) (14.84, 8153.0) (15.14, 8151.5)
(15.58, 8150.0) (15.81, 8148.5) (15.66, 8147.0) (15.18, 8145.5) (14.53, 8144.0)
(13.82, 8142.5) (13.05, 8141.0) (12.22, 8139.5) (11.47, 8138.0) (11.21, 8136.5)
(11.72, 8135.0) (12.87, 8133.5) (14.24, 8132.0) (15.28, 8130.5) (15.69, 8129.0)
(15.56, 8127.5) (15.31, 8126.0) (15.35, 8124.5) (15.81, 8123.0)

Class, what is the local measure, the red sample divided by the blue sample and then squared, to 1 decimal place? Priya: 1.2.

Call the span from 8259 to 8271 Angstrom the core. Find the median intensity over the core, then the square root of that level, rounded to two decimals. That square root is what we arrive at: 3.92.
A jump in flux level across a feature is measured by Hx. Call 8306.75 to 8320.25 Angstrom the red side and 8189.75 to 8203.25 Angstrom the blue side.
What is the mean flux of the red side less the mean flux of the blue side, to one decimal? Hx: 2.6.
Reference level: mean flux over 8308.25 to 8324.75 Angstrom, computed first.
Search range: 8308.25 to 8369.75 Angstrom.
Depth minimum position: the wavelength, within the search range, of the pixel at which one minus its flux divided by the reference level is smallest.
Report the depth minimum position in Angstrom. 8364.5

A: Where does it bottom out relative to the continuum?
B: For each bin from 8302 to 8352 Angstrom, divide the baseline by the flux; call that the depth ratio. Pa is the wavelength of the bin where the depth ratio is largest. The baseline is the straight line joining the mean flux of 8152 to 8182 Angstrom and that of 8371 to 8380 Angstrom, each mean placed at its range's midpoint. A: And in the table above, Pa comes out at 8351.0 Angstrom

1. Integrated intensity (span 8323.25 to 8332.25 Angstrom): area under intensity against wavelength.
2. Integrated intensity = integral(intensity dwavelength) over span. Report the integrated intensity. 135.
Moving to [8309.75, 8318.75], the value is 149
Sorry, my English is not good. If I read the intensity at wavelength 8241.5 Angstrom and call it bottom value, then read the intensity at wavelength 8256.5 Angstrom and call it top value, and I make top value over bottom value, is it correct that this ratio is 1.06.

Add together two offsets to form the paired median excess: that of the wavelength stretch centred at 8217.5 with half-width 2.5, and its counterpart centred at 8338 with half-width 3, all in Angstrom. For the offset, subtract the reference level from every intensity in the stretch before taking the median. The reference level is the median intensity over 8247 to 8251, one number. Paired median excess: -1.1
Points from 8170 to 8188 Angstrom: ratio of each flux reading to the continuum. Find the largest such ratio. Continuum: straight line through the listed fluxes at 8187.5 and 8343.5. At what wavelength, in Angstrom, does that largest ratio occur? 8187.5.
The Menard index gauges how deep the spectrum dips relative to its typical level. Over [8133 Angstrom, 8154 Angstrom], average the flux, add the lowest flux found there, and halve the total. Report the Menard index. 12.5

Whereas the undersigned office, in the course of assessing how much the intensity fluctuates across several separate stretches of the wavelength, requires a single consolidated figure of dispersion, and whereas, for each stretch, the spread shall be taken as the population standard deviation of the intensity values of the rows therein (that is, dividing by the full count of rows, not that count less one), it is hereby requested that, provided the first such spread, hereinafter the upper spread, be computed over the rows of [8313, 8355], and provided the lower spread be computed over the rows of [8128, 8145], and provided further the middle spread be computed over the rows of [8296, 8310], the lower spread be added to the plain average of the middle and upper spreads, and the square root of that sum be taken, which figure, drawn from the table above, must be 1.56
